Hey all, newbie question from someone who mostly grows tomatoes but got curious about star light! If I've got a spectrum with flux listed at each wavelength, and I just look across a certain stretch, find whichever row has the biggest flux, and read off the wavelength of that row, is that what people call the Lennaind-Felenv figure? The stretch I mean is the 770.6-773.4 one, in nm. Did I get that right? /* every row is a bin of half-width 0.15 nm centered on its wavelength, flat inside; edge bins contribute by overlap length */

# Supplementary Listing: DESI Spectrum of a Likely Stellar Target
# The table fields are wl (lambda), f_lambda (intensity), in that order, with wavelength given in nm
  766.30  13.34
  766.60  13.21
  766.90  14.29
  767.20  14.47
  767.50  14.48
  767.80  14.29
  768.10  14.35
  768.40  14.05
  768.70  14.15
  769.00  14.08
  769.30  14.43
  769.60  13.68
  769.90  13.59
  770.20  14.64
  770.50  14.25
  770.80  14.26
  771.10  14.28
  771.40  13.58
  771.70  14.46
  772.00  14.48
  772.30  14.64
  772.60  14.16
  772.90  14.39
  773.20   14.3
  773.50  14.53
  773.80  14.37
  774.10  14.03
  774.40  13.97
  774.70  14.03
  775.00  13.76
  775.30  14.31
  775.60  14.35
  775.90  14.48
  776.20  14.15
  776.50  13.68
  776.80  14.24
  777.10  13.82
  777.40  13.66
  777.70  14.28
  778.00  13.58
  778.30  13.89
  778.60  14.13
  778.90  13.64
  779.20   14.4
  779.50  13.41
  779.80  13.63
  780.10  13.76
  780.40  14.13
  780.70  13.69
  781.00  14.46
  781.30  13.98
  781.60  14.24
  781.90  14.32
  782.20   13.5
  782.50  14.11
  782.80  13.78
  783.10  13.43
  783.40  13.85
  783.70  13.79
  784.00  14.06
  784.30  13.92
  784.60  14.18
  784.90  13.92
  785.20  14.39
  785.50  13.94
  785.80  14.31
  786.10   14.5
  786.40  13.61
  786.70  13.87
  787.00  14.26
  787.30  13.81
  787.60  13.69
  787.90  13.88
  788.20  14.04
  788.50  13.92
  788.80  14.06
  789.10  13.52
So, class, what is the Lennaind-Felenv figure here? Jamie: 772.30 nm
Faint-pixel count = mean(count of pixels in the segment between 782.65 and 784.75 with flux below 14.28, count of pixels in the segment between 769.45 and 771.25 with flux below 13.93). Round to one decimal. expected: 4.5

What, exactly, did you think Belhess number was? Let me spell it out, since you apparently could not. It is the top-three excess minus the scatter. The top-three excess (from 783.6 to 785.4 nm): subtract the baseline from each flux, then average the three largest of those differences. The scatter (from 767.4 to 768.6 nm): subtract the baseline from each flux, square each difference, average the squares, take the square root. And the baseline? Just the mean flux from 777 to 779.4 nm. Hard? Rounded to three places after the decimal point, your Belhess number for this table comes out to -0.114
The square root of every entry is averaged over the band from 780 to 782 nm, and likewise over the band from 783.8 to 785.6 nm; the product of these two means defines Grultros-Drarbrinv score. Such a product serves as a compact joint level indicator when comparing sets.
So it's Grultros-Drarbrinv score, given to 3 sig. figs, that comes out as 14.1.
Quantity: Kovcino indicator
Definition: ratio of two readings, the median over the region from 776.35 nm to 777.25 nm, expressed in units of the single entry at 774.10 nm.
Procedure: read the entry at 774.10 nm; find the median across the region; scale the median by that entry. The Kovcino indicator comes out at 0.985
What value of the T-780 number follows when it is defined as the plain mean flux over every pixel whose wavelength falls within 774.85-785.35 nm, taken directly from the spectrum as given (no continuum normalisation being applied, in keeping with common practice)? 14.0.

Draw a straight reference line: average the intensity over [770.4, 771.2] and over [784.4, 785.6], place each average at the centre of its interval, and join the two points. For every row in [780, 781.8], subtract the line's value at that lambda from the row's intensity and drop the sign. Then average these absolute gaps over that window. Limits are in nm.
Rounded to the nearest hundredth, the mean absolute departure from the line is 0.24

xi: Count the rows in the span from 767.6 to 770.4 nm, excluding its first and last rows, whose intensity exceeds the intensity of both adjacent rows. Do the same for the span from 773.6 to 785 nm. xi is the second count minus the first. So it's 10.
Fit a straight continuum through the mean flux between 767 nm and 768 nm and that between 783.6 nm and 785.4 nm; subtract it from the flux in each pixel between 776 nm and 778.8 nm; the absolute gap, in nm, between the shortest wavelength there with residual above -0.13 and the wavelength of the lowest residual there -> 1.80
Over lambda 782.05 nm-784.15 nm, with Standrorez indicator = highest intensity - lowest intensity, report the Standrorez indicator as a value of 0.68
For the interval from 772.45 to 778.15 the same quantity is 0.95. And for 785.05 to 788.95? 0.89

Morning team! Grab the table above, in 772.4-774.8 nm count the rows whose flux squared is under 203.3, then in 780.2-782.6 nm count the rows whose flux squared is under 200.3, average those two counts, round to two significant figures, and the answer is 4.5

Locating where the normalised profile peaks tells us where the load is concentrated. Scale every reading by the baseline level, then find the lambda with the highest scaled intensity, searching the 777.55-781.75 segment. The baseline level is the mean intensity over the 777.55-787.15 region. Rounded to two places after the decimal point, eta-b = 781.00 nm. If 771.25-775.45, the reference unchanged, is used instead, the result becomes 772.30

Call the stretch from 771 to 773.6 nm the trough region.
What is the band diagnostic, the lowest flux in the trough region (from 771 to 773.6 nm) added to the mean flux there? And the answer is 27.9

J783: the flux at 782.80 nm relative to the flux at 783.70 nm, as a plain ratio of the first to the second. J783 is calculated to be 1.00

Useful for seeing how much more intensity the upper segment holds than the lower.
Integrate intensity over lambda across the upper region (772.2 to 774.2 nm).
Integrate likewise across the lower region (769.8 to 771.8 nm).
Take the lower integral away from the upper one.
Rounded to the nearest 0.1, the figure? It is 0.4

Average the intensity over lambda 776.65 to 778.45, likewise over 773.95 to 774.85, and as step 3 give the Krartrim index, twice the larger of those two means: 28.0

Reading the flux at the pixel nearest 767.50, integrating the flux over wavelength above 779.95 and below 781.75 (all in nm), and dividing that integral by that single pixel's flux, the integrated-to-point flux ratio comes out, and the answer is 1.75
